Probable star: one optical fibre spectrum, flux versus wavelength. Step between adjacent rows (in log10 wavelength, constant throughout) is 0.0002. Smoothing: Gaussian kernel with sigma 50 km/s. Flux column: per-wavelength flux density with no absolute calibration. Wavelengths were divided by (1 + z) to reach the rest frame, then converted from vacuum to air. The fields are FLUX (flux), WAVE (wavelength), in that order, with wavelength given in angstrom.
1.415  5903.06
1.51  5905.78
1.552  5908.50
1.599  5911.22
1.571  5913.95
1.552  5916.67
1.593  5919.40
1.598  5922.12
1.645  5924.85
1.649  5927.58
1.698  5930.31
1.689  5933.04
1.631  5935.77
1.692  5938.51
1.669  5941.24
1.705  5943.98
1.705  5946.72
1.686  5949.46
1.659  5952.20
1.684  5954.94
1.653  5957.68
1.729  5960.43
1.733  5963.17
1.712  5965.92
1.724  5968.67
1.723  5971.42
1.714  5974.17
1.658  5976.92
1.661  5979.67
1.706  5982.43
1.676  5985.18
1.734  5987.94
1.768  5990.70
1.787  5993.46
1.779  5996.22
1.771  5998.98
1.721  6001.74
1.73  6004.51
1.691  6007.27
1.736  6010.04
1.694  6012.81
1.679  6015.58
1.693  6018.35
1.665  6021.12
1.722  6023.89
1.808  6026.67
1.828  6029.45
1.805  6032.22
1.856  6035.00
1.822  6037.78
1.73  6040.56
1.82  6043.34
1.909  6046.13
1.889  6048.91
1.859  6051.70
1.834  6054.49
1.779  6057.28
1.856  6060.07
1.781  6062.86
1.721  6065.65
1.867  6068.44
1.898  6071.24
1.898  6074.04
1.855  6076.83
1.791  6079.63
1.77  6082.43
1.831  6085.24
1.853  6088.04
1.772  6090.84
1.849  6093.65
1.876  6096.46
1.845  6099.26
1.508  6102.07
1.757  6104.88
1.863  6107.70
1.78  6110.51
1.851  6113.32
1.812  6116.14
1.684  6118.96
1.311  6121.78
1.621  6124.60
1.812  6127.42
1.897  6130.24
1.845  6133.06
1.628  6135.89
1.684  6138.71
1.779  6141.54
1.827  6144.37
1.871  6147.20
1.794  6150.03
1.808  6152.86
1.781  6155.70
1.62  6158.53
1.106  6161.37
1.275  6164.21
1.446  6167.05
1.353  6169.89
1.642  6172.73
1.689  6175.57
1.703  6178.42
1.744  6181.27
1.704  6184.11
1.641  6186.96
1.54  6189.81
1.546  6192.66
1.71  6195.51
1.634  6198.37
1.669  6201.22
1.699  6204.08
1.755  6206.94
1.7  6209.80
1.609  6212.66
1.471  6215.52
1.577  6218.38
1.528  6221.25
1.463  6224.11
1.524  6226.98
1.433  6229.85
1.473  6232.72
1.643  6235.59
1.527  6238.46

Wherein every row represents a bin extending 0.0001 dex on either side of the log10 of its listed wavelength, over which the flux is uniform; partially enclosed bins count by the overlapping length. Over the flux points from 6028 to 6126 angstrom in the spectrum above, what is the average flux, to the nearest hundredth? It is 1.79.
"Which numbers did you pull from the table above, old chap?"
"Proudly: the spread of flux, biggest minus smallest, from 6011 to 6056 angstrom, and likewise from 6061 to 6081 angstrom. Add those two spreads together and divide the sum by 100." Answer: 0.0042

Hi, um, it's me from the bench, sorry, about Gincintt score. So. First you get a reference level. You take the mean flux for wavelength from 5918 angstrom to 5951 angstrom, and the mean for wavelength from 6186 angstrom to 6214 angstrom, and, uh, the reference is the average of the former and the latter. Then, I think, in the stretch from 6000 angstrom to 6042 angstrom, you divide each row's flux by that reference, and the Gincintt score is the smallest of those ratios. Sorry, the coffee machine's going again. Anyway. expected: 1.00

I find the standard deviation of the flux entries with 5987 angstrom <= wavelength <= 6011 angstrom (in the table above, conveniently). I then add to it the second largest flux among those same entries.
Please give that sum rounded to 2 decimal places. 1.81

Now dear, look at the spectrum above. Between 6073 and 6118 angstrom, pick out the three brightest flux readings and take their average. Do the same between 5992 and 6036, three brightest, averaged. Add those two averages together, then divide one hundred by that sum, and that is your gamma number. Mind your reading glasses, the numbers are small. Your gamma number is 27.0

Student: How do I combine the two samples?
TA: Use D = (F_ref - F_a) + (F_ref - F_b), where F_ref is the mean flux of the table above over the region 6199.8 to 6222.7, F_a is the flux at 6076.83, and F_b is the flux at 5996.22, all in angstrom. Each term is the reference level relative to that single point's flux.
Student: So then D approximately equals -0.38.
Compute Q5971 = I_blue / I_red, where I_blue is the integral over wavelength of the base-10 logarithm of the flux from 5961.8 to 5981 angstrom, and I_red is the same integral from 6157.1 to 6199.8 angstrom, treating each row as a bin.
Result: 0.55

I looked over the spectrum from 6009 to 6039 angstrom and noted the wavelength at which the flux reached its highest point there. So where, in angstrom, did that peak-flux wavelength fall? 6035.00 angstrom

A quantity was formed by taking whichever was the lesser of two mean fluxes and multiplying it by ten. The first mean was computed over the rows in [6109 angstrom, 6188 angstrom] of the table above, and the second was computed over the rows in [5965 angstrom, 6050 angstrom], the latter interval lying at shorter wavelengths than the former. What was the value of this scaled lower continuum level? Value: 16.7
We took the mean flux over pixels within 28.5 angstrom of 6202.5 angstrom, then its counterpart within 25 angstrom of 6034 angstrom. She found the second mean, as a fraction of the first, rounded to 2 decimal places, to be 1.10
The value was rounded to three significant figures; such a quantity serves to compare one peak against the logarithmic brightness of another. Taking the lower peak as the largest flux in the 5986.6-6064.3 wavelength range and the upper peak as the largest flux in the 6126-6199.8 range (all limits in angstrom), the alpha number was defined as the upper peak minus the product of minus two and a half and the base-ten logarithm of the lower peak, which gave 2.60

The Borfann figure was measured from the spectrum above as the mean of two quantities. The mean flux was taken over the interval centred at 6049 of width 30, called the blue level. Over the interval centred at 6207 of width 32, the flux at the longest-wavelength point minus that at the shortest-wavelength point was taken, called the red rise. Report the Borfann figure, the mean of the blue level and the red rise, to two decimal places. 0.91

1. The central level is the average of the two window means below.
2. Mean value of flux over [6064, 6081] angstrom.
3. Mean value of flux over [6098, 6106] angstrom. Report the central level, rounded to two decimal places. 1.77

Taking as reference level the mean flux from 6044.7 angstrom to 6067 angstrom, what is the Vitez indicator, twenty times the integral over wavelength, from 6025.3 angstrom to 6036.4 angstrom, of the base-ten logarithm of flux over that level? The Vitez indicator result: 0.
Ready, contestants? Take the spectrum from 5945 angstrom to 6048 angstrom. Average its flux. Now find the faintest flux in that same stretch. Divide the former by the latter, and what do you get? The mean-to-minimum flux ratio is 1.05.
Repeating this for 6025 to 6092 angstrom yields 1.06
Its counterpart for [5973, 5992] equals 1.03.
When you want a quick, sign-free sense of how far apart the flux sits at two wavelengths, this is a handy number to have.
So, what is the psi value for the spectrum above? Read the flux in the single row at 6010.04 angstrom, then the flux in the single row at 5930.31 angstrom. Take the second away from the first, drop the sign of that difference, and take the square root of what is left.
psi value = 0.195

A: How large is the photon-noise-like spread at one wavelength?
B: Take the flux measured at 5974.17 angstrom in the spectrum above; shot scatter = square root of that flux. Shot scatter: 1.31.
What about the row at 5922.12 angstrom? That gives 1.26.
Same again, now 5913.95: 1.25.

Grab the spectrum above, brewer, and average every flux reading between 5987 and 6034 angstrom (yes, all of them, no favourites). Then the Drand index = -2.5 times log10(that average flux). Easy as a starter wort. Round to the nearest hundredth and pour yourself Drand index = -0.60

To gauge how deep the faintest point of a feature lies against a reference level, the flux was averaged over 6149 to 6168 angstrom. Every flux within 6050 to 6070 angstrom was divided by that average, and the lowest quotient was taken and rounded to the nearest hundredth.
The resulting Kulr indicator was 1.11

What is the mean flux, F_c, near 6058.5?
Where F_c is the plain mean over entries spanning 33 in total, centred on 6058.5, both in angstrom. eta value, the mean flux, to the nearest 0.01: 1.84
